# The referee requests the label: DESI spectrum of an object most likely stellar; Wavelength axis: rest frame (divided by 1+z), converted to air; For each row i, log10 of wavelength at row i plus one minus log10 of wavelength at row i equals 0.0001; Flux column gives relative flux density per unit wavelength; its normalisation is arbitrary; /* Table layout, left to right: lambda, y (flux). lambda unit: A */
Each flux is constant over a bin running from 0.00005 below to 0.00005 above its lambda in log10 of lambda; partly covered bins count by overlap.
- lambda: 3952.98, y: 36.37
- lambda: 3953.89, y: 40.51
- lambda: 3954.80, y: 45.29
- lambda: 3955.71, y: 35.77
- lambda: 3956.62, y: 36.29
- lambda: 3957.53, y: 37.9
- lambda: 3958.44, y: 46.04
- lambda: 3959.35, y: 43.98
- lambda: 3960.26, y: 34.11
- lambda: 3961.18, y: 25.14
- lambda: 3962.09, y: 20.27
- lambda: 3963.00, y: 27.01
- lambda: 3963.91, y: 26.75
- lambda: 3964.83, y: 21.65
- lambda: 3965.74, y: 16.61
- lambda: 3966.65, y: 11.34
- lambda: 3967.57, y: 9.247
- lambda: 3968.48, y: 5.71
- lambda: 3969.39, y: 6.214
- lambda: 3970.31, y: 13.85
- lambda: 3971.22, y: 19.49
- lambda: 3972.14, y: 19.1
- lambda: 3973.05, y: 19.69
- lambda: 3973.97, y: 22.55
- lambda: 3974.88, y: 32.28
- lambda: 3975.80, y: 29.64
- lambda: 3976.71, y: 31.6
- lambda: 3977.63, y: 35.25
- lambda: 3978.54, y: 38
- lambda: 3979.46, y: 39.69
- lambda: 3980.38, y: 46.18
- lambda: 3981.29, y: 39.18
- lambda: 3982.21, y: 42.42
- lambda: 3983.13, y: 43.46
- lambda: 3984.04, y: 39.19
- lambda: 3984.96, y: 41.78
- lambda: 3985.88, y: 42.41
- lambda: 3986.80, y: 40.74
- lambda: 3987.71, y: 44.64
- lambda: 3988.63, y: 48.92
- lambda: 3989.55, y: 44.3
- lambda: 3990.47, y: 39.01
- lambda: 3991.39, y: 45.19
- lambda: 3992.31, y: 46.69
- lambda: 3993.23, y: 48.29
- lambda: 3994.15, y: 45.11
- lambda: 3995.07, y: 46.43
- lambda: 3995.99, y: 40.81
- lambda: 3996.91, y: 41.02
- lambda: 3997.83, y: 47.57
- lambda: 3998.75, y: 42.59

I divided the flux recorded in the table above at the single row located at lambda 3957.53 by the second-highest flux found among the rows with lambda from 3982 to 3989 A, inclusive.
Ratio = 0.85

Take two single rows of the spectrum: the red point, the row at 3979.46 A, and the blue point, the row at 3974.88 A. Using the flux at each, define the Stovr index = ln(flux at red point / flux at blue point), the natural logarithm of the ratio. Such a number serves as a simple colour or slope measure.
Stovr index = 0.2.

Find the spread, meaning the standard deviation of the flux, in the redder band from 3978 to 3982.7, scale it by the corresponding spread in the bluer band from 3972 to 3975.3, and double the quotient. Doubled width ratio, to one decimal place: 1.1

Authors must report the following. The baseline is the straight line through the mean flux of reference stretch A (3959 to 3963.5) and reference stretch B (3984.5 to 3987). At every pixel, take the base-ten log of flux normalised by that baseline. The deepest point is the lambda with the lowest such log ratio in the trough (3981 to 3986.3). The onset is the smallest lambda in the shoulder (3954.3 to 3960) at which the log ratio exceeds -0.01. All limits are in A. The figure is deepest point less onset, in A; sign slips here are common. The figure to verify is 29.2 A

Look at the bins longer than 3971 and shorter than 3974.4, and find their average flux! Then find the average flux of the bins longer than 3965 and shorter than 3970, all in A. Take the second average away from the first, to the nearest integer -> 10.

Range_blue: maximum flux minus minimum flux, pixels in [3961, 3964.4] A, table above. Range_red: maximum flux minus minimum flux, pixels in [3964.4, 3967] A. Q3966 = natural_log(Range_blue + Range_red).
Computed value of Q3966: 2.84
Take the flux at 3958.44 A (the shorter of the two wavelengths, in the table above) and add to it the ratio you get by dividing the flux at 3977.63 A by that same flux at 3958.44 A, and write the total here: 47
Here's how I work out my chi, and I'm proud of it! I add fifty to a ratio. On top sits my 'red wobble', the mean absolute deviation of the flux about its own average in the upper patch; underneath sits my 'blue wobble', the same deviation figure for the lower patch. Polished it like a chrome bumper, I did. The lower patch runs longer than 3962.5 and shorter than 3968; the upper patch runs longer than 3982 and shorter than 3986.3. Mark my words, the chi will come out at 50.2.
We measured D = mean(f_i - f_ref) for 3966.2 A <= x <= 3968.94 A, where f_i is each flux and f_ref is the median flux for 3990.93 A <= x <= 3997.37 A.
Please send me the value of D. -36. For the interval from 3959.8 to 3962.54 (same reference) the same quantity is -19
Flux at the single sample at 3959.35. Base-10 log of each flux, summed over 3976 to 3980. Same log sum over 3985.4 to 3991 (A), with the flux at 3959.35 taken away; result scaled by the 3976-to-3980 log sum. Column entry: -5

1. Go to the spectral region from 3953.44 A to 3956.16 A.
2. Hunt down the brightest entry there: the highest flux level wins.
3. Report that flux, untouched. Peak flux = 45.29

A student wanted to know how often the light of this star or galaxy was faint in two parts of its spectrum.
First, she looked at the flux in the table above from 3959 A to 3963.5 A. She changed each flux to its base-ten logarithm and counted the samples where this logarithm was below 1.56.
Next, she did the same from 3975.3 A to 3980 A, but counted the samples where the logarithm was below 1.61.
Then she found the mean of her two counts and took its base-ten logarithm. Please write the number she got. 0.65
